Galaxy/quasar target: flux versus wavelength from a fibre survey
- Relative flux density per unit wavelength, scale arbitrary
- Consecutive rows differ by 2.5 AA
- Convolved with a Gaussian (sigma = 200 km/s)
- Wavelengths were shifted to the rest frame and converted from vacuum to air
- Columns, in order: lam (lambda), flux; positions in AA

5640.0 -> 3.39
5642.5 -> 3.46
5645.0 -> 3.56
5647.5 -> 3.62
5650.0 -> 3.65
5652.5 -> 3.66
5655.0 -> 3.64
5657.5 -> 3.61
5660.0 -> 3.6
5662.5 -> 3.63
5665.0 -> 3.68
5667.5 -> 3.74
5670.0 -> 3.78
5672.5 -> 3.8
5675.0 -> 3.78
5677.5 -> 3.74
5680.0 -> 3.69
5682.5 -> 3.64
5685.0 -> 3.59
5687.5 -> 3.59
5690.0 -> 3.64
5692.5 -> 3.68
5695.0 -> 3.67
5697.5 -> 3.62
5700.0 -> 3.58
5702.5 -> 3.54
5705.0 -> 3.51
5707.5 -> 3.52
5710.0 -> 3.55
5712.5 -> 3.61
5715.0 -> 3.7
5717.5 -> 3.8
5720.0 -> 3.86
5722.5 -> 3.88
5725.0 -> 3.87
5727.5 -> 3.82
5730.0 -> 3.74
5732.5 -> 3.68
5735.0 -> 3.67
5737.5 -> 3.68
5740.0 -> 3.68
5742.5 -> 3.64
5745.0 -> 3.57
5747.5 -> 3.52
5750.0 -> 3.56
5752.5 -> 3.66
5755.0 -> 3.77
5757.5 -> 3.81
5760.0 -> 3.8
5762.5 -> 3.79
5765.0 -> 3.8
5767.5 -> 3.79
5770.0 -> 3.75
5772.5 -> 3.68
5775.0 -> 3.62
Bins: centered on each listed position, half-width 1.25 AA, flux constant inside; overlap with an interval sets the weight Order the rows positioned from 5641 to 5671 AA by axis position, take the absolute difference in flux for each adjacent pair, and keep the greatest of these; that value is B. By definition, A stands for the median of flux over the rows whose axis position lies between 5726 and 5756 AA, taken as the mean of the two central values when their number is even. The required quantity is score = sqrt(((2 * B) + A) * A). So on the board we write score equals 3.77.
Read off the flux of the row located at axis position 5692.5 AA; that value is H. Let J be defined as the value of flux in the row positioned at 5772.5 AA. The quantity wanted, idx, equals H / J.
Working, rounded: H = 3.68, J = 3.68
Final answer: 1.00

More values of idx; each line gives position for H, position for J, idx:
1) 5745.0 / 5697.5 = 0.99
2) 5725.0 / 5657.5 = 1.07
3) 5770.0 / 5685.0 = 1.04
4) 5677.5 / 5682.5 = 1.03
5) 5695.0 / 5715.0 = 0.99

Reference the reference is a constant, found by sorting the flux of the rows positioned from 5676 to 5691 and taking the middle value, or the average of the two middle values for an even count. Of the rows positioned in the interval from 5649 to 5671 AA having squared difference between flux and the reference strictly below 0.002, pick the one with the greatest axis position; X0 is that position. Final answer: 5665.0 AA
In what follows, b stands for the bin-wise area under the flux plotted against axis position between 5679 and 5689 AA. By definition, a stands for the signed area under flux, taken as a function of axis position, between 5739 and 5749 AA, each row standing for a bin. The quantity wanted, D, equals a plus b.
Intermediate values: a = 36.0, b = 36.3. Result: 72.3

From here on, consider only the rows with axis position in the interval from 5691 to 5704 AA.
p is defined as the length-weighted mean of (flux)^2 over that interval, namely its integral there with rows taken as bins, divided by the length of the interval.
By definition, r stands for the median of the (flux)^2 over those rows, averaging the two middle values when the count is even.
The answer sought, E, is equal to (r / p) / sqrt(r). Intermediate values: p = 13.1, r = 13.1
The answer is 0.277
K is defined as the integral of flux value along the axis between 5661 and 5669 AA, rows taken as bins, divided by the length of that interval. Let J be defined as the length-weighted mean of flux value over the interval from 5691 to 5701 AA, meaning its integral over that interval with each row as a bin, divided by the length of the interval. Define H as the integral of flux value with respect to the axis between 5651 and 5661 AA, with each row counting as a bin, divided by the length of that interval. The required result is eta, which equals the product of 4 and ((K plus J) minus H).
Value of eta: 14.8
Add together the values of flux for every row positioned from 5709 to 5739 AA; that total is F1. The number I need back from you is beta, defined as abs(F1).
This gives 45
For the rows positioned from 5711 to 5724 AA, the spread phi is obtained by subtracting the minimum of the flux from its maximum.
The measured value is 0.27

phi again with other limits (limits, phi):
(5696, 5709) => 0.11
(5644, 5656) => 0.10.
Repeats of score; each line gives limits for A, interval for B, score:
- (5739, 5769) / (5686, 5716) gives 3.81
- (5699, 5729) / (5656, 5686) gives 3.71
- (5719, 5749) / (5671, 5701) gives 3.73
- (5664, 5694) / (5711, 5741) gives 3.78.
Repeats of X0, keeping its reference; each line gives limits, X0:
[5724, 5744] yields 5742.5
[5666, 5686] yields 5682.5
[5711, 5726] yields 5712.5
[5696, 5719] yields 5712.5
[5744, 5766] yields 5752.5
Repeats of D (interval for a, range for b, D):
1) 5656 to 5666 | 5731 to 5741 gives 73.1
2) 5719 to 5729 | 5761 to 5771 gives 76.4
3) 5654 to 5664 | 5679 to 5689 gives 72.5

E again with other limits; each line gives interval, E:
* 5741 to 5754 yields 0.276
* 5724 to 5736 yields 0.265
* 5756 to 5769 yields 0.264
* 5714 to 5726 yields 0.264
